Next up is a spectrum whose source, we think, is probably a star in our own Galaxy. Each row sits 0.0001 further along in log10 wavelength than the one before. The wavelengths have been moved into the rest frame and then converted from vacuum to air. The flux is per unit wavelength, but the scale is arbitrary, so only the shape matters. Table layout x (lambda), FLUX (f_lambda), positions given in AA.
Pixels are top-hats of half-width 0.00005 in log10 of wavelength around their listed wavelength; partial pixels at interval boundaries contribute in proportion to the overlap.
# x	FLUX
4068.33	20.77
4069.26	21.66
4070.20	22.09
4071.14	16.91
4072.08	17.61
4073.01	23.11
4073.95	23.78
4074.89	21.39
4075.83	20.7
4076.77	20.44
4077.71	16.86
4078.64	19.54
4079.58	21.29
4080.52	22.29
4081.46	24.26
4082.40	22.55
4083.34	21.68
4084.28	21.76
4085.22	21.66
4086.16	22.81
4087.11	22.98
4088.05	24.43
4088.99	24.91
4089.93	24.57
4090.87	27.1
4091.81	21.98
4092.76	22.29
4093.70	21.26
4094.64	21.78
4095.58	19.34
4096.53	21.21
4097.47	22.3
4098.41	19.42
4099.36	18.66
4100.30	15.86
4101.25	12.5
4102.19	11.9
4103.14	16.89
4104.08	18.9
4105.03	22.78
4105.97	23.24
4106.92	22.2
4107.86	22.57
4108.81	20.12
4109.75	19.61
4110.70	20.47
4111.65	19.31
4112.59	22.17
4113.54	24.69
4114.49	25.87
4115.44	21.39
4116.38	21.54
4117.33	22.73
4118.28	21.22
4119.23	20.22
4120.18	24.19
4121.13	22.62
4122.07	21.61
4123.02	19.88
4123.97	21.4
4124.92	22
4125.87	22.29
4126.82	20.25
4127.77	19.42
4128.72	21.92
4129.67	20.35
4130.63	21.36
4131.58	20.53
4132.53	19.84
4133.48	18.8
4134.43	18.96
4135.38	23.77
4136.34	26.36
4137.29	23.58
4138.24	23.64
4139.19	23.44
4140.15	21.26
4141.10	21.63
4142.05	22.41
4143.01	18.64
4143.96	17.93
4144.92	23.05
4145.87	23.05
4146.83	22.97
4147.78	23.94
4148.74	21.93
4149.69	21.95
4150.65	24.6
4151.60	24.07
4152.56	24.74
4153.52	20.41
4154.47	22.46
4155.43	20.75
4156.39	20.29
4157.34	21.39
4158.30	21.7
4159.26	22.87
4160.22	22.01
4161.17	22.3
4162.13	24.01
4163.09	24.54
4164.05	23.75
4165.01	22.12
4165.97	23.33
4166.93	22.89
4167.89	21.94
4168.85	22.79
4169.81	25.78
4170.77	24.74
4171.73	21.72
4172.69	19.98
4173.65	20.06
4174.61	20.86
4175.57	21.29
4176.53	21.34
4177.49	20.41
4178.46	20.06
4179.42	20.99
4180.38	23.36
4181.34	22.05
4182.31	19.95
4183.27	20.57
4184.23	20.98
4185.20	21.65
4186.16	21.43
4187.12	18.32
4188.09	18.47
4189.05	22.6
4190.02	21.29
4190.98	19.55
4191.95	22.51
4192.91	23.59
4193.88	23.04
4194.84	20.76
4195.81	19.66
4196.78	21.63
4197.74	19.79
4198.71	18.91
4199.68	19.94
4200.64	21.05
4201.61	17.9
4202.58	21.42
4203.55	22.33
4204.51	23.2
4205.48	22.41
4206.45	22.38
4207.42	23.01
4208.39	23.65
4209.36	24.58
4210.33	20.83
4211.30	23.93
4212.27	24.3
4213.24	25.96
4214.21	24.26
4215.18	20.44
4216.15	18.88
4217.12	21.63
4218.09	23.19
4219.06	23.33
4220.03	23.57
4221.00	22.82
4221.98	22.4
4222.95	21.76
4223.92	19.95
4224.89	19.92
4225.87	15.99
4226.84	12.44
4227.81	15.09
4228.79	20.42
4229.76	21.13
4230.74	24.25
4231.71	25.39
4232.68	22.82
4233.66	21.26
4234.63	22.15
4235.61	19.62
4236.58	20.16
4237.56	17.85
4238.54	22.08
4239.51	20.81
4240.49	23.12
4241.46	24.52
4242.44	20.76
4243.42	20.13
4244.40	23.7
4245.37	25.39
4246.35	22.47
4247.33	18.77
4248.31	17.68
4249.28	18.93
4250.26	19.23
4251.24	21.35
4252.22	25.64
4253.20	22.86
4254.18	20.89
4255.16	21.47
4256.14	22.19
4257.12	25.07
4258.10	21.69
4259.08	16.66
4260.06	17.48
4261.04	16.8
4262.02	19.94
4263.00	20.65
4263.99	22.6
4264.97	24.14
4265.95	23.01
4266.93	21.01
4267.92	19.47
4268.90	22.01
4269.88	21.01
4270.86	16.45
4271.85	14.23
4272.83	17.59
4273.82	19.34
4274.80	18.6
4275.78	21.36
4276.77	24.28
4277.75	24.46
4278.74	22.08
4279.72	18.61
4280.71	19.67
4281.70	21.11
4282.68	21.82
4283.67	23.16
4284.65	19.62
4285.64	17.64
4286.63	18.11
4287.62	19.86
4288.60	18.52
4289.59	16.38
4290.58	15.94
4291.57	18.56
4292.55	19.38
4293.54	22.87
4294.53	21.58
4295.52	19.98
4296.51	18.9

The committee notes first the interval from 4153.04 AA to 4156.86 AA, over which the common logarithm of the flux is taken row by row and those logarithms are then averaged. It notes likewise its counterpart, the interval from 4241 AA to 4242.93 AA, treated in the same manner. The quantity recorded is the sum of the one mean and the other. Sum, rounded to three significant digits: 2.67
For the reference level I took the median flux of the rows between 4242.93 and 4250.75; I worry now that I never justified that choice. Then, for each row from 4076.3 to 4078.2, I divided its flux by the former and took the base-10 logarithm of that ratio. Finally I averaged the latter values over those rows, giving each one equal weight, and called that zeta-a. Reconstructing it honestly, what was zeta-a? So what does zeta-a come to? -0.03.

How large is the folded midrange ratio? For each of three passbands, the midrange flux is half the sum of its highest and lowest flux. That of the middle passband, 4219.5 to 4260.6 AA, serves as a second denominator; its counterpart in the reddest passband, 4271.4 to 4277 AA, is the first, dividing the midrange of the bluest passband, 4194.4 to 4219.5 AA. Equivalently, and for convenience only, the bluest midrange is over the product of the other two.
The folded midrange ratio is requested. 0.060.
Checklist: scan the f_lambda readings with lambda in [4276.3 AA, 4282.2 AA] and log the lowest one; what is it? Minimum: 18.61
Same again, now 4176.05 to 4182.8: 19.95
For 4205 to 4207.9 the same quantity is 22.38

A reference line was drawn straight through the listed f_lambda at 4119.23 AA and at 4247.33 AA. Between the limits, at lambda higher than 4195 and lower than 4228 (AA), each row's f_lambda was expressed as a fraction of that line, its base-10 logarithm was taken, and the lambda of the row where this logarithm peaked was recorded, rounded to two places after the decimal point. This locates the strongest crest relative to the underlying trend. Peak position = 4213.24 AA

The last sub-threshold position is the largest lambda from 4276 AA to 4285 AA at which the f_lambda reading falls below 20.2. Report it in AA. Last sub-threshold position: 4284.65 AA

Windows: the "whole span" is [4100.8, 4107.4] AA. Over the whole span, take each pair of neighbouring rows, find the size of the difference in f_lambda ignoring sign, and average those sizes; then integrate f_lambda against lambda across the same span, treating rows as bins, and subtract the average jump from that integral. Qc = 119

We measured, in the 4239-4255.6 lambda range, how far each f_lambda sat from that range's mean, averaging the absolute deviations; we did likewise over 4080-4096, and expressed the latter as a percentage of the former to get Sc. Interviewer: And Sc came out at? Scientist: 70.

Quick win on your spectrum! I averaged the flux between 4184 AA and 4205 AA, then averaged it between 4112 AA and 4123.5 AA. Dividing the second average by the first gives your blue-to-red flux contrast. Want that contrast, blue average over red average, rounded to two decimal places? 1.07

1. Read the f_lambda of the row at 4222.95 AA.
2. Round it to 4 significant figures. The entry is 21.76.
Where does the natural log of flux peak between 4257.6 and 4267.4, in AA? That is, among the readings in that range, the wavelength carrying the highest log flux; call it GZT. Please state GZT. 4264.97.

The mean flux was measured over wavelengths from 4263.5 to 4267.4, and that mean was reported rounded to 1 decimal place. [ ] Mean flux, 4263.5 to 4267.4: 22.7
